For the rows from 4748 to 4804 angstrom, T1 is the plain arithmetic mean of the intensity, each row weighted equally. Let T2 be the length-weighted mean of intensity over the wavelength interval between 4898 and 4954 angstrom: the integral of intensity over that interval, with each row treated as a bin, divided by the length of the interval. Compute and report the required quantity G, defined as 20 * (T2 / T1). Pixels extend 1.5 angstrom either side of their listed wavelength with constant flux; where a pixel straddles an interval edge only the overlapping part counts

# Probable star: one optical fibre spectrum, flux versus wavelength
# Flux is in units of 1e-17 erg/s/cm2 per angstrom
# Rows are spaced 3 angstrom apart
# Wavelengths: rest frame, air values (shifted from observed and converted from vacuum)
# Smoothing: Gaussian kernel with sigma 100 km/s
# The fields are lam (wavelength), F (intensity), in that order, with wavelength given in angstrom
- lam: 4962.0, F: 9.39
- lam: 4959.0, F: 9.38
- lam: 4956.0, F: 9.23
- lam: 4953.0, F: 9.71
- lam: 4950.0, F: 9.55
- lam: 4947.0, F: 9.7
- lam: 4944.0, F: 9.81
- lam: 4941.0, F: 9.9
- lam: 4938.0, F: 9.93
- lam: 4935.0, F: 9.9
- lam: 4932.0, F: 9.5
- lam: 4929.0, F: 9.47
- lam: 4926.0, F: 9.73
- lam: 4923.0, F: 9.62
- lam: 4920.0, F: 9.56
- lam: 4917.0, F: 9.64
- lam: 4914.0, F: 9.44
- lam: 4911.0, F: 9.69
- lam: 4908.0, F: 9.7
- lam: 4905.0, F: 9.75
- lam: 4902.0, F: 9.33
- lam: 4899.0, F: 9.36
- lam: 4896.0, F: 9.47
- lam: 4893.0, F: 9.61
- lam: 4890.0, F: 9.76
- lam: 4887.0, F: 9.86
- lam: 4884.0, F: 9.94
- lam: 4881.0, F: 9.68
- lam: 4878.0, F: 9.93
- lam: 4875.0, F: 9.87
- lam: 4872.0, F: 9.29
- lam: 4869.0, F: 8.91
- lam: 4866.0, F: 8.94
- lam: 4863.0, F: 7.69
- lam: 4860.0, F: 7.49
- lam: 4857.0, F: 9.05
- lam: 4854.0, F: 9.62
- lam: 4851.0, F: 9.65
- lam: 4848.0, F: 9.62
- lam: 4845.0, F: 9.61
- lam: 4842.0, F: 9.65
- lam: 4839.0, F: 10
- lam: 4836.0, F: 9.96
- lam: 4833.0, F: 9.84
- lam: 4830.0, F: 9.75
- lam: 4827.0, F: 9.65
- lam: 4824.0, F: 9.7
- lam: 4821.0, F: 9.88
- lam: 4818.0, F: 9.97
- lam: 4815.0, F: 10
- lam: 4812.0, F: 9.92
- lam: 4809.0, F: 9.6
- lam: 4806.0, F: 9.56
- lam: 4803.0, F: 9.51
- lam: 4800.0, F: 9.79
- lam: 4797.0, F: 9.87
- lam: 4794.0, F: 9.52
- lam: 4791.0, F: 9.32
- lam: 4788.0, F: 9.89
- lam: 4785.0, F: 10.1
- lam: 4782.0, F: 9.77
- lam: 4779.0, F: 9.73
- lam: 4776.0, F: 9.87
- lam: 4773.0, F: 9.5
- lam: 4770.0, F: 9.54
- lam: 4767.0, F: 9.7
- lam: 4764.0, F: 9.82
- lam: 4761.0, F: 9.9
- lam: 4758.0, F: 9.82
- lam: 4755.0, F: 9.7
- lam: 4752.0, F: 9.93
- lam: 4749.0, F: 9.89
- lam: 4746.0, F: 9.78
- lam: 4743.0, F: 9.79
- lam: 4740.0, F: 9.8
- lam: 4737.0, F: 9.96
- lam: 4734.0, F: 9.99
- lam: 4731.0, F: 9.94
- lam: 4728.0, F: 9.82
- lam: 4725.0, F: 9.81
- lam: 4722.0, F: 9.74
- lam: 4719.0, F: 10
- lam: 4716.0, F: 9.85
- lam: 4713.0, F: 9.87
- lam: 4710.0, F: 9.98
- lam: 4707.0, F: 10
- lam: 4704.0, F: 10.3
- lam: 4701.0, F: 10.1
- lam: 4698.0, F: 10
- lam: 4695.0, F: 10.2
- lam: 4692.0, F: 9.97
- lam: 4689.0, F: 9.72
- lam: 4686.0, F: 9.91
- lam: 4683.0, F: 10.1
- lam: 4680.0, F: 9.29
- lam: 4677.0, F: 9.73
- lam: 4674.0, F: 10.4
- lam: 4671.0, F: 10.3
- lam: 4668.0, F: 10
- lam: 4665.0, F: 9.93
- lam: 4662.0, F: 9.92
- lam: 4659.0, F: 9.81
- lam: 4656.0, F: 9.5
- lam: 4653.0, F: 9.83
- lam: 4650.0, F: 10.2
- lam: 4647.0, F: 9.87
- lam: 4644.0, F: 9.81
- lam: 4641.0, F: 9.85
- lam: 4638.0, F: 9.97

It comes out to 19.8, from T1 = 9.75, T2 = 9.65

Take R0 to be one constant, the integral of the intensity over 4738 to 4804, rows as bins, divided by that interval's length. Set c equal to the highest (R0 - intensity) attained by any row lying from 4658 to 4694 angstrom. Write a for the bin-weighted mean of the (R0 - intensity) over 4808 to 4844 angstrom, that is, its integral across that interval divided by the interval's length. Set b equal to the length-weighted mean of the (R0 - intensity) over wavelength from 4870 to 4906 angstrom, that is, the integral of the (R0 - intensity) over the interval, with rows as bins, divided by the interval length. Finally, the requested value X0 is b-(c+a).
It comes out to -0.3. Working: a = -0.07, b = 0.1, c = 0.47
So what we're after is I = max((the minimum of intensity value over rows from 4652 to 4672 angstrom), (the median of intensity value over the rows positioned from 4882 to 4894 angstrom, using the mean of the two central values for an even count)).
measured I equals 9.81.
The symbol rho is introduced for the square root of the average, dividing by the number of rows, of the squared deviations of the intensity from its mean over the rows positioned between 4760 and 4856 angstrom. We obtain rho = 0.179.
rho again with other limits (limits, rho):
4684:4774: 0.166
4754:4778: 0.139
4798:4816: 0.186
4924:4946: 0.178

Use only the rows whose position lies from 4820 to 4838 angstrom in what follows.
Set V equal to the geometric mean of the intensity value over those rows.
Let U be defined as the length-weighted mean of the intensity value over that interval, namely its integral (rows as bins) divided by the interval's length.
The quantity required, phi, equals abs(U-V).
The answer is 0.0039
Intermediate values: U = 9.80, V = 9.80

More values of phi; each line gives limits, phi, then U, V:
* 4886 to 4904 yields 0.0010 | 9.56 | 9.56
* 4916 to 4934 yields 0.0076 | 9.59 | 9.59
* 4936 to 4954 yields 0.0061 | 9.77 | 9.77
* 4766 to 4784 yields 0.0120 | 9.70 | 9.68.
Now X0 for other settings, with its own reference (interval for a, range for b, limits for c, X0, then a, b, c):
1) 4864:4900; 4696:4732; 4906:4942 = -0.7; 0.23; -0.2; 0.32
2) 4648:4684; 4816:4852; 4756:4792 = -0.3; -0.16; 0.0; 0.44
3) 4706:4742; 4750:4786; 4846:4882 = -2.2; -0.14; 0.0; 2.27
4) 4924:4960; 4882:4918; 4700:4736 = 0.0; 0.10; 0.1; 0.02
